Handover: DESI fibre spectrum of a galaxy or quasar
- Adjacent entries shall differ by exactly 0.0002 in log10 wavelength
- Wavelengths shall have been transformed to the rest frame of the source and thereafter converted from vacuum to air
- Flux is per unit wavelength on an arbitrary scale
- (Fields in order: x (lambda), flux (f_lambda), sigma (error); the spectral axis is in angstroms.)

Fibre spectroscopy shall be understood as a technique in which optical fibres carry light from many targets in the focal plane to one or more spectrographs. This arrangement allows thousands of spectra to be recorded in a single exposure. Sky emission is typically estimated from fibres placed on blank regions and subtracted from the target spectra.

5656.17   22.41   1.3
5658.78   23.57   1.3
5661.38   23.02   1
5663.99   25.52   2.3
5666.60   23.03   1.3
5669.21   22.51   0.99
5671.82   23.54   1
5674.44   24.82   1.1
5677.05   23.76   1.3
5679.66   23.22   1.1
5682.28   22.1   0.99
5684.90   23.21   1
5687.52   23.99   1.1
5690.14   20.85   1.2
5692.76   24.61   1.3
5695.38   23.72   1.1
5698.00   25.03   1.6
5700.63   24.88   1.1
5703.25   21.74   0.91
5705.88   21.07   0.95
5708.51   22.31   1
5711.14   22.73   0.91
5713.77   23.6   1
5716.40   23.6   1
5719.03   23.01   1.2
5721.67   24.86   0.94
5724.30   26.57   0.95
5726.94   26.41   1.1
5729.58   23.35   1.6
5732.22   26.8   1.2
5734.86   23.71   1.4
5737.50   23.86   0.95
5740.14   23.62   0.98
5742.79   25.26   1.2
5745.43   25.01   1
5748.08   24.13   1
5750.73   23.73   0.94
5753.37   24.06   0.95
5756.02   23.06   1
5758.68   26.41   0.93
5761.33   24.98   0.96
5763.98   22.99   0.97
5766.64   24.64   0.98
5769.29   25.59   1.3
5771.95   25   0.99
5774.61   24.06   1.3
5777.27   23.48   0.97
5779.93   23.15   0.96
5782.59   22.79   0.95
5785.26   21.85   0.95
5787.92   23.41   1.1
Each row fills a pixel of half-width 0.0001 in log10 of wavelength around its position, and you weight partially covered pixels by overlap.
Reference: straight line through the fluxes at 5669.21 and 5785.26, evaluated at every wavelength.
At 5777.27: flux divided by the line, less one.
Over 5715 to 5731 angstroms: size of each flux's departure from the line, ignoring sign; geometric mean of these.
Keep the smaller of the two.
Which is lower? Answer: 0.072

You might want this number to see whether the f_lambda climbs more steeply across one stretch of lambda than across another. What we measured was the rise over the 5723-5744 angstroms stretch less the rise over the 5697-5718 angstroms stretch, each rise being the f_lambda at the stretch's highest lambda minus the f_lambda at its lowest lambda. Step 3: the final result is 0.1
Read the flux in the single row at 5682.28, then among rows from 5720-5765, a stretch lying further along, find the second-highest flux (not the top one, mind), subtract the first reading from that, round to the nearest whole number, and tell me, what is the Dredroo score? 4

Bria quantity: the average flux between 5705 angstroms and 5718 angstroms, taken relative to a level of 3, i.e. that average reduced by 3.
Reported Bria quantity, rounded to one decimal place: 19.7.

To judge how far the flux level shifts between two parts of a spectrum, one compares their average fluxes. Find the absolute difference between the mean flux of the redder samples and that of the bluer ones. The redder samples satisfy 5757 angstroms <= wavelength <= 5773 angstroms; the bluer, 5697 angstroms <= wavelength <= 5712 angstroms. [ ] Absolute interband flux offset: 2.0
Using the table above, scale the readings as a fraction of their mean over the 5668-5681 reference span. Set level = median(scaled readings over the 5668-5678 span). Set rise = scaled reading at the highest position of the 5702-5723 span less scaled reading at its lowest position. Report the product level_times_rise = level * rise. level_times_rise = 0.13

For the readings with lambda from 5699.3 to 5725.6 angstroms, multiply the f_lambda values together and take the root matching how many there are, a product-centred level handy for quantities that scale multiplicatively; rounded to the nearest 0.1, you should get 23.4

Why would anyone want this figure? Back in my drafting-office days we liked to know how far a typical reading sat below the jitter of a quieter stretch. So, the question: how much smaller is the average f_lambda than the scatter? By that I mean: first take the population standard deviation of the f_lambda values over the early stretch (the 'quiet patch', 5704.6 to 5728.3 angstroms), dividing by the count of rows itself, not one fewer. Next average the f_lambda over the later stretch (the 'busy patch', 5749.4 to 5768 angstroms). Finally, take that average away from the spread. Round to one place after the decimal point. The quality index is -22.5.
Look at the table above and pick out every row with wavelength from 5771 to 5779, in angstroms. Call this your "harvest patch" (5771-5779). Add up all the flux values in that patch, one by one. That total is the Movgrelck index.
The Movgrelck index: 72.5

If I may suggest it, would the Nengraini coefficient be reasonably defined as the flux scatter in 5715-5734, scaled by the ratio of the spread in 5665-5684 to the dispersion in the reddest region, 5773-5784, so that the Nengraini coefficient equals 2.7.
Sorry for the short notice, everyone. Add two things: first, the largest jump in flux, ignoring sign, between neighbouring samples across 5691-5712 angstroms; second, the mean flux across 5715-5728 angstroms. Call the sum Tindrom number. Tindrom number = 28.0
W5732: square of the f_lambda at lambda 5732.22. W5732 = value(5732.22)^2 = 718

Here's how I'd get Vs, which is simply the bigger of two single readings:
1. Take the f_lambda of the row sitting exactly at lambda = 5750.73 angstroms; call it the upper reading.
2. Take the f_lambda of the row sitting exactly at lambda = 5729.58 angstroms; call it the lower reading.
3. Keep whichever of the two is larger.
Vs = 23.7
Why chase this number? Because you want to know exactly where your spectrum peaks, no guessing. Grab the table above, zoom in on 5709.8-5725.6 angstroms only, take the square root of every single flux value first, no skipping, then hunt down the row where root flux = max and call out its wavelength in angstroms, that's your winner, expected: 5724.30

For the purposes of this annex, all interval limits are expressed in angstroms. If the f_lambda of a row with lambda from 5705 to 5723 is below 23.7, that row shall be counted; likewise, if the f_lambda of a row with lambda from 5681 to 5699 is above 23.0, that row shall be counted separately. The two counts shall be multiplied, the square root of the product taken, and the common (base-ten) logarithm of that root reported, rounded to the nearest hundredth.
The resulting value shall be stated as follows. 0.74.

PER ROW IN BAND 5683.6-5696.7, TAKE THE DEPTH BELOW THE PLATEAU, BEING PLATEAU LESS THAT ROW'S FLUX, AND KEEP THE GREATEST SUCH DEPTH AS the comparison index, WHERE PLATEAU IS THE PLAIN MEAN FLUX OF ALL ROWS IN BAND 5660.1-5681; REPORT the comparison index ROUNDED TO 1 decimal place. 2.8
